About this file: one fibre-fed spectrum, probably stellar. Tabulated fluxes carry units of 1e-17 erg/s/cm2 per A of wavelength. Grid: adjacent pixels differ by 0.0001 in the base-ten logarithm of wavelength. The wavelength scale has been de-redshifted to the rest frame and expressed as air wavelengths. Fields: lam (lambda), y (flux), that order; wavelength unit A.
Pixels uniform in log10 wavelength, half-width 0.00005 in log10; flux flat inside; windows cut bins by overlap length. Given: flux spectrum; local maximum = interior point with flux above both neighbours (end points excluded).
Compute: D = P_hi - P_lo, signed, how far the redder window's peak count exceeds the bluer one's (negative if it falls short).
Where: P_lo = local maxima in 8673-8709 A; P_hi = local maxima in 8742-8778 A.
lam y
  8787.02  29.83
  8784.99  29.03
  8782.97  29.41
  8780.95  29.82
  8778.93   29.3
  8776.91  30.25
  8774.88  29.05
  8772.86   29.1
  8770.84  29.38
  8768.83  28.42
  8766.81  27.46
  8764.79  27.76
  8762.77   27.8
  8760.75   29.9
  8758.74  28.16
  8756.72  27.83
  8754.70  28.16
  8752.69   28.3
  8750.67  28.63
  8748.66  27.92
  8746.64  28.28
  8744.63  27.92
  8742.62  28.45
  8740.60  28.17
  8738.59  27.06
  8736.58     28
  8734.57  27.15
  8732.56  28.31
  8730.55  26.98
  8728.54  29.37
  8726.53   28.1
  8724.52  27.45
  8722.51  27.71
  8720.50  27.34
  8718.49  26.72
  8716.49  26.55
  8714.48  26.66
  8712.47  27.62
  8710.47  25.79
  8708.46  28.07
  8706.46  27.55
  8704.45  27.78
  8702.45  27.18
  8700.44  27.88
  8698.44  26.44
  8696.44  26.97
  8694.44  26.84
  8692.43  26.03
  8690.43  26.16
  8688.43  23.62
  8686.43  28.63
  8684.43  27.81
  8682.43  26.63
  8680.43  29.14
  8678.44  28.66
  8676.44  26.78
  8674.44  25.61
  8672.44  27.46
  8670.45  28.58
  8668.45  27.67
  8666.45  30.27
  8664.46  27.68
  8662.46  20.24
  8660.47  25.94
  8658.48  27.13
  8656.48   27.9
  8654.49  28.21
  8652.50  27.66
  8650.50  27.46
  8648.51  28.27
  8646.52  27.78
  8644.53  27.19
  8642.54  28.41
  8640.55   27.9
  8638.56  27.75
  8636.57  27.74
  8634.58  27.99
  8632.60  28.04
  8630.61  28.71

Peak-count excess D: -2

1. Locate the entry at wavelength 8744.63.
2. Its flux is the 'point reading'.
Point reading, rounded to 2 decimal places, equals 27.92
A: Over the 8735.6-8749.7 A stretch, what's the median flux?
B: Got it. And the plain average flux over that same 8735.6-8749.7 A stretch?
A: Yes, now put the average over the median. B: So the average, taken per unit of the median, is 1.00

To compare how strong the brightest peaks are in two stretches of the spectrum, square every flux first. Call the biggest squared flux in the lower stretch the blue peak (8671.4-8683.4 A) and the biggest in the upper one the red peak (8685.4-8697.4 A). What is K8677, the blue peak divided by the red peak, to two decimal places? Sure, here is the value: 1.04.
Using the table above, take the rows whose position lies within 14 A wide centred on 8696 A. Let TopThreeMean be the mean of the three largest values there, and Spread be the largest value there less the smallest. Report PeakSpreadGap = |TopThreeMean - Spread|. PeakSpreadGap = 25.5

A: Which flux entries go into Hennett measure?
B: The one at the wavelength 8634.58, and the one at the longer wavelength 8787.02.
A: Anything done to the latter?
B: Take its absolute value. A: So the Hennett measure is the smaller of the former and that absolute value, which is 28.0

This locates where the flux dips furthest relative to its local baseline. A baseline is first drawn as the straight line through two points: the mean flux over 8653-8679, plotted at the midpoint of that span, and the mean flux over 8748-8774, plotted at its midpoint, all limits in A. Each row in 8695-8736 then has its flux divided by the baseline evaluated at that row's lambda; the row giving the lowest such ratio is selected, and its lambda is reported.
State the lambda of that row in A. 8710.47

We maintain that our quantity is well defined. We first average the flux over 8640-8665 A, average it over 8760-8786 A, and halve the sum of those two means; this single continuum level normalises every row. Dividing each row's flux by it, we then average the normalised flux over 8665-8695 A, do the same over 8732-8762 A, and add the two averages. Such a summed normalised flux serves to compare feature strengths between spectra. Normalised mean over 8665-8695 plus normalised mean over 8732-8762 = 1.98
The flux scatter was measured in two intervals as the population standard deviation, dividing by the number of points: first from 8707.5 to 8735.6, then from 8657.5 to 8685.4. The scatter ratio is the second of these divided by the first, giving 2.6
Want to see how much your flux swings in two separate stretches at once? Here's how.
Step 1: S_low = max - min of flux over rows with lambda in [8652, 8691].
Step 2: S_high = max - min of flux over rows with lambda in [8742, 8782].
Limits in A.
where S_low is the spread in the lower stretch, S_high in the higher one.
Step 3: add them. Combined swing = 12.8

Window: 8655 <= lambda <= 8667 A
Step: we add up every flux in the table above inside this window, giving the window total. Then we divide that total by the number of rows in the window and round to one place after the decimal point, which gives 26.5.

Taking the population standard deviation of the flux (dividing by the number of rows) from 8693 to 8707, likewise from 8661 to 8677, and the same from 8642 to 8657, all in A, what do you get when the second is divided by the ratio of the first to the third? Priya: 2.2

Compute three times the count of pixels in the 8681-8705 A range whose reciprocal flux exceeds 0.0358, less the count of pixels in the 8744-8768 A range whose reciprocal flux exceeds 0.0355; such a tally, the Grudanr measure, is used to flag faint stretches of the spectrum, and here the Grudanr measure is 25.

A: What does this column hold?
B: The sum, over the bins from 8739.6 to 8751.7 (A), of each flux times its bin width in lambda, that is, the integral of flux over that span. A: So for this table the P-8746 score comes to 341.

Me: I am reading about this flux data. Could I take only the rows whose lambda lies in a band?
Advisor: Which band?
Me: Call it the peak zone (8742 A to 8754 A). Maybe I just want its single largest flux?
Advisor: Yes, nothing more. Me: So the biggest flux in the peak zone 28.63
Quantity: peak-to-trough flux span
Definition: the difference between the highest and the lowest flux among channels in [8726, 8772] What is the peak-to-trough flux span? 2.9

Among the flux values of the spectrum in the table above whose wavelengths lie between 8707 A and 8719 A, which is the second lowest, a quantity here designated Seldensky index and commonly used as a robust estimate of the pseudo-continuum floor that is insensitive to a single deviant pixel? 26.55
